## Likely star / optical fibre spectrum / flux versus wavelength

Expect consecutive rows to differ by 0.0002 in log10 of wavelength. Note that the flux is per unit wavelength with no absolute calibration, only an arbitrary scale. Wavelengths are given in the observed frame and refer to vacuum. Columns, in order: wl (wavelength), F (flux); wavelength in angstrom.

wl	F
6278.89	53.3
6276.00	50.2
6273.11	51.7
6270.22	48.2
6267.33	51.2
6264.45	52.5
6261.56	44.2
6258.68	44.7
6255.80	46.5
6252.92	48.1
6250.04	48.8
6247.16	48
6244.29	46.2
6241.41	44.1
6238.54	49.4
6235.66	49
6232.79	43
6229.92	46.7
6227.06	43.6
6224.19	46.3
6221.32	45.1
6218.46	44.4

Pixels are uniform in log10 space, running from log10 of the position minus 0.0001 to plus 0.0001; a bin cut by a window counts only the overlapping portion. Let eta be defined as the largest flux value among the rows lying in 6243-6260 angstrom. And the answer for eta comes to 48.8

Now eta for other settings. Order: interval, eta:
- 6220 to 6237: 49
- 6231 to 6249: 49.4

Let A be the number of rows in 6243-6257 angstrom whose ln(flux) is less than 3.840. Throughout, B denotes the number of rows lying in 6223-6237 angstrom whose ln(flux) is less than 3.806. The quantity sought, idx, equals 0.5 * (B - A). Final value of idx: 0.00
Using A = 2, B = 2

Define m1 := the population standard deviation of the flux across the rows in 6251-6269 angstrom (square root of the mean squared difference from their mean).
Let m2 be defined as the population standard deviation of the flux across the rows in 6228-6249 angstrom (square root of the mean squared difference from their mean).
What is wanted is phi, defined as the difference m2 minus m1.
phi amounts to -0.9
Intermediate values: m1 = 3.1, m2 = 2.2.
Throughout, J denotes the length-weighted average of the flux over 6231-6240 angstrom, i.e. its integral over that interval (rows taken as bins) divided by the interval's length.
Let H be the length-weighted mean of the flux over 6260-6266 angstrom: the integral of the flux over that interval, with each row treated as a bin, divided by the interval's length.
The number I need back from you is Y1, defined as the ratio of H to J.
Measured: 1.03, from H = 48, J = 47.1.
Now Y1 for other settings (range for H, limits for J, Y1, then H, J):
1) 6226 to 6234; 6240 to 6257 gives 0.95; 45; 47.0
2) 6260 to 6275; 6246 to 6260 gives 1.05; 50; 47.2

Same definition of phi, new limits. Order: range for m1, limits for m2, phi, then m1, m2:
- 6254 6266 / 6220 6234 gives -1.9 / 3.3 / 1.5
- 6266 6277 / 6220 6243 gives 0.9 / 1.3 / 2.2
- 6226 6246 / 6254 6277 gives 0.7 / 2.4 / 3.0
